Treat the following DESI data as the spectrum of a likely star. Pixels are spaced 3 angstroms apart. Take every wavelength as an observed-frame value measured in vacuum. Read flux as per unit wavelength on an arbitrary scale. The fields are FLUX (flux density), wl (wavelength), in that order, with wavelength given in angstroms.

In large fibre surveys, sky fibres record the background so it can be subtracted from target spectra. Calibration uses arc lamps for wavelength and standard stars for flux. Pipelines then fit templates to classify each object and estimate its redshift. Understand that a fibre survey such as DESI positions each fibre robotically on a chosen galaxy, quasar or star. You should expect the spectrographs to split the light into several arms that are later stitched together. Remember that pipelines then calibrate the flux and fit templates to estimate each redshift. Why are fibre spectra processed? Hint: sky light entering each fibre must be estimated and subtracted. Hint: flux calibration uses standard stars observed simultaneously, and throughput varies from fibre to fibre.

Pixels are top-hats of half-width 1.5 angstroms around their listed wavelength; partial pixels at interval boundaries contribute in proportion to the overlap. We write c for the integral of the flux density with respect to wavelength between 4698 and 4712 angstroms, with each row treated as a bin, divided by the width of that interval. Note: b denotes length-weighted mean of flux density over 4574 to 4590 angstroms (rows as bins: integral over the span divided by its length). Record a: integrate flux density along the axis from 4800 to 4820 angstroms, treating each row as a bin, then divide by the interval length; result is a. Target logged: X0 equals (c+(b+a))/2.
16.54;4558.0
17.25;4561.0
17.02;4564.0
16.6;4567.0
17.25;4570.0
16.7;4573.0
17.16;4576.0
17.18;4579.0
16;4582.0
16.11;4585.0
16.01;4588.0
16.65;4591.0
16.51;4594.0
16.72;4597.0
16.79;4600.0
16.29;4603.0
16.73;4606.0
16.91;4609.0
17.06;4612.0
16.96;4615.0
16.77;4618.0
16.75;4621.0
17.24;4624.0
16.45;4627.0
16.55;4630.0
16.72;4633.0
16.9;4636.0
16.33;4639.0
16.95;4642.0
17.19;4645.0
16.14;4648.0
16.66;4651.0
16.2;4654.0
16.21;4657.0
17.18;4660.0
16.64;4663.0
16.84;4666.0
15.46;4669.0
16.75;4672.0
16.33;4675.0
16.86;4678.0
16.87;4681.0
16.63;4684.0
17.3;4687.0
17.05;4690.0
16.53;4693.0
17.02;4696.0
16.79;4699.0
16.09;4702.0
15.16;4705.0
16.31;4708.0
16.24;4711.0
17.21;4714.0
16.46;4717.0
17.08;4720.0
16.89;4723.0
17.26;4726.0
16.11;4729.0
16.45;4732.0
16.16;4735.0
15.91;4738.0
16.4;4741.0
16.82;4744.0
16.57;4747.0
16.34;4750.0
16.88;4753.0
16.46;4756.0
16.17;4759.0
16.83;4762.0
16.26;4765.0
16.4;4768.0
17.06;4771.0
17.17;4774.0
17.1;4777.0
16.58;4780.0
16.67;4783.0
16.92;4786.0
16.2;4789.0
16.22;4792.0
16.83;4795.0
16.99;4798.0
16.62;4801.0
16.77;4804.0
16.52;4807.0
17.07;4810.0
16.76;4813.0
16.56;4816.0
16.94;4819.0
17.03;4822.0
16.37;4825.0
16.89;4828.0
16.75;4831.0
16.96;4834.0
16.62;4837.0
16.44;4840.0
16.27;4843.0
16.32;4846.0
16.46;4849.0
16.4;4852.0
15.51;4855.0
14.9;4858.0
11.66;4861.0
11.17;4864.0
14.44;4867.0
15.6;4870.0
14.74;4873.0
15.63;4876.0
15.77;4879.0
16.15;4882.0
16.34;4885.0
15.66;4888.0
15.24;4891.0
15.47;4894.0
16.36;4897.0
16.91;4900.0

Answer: 24.7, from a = 16.7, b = 16.50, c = 16.1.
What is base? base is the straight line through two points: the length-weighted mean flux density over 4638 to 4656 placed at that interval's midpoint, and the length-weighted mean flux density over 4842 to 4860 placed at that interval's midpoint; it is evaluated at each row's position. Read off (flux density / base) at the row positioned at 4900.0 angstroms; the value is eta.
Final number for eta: 1.08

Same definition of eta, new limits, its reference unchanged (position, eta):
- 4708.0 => 1.00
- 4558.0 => 0.98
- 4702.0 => 0.98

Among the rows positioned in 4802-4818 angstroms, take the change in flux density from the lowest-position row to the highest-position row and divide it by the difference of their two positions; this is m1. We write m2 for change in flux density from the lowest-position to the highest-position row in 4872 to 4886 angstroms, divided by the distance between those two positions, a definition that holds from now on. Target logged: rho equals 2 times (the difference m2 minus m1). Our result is 0.30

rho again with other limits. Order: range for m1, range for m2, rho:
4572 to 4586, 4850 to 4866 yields -0.77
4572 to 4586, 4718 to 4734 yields -0.01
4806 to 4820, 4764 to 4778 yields 0.07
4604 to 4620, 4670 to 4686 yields -0.03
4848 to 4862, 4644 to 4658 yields 0.64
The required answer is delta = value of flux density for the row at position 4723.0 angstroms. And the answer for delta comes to 16.89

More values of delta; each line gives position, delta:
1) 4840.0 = 16.44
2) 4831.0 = 16.75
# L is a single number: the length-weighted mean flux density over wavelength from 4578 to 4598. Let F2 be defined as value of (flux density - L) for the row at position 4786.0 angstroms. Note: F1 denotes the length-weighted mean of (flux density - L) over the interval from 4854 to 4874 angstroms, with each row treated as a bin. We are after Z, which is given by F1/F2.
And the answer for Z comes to -5.1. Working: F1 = -2.5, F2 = 0.5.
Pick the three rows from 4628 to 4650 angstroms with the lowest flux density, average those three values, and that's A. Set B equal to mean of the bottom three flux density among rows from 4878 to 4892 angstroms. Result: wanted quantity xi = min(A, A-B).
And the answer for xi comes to 0.8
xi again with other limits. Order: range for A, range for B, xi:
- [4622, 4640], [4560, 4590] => 0.4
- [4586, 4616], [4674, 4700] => -0.2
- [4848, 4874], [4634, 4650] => -4.0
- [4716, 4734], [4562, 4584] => -0.1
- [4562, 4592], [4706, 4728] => -0.3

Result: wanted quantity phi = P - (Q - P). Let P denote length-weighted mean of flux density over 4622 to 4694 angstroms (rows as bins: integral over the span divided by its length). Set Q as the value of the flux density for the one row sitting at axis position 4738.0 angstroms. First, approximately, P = 16.7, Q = 15.91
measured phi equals 17.4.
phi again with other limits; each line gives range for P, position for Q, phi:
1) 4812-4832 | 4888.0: 17.9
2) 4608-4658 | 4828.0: 16.5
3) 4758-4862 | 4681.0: 16.0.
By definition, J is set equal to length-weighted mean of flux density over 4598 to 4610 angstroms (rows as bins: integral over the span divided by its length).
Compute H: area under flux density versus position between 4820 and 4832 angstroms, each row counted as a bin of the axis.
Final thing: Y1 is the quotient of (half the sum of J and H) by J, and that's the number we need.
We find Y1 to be 6.53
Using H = 201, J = 16.7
